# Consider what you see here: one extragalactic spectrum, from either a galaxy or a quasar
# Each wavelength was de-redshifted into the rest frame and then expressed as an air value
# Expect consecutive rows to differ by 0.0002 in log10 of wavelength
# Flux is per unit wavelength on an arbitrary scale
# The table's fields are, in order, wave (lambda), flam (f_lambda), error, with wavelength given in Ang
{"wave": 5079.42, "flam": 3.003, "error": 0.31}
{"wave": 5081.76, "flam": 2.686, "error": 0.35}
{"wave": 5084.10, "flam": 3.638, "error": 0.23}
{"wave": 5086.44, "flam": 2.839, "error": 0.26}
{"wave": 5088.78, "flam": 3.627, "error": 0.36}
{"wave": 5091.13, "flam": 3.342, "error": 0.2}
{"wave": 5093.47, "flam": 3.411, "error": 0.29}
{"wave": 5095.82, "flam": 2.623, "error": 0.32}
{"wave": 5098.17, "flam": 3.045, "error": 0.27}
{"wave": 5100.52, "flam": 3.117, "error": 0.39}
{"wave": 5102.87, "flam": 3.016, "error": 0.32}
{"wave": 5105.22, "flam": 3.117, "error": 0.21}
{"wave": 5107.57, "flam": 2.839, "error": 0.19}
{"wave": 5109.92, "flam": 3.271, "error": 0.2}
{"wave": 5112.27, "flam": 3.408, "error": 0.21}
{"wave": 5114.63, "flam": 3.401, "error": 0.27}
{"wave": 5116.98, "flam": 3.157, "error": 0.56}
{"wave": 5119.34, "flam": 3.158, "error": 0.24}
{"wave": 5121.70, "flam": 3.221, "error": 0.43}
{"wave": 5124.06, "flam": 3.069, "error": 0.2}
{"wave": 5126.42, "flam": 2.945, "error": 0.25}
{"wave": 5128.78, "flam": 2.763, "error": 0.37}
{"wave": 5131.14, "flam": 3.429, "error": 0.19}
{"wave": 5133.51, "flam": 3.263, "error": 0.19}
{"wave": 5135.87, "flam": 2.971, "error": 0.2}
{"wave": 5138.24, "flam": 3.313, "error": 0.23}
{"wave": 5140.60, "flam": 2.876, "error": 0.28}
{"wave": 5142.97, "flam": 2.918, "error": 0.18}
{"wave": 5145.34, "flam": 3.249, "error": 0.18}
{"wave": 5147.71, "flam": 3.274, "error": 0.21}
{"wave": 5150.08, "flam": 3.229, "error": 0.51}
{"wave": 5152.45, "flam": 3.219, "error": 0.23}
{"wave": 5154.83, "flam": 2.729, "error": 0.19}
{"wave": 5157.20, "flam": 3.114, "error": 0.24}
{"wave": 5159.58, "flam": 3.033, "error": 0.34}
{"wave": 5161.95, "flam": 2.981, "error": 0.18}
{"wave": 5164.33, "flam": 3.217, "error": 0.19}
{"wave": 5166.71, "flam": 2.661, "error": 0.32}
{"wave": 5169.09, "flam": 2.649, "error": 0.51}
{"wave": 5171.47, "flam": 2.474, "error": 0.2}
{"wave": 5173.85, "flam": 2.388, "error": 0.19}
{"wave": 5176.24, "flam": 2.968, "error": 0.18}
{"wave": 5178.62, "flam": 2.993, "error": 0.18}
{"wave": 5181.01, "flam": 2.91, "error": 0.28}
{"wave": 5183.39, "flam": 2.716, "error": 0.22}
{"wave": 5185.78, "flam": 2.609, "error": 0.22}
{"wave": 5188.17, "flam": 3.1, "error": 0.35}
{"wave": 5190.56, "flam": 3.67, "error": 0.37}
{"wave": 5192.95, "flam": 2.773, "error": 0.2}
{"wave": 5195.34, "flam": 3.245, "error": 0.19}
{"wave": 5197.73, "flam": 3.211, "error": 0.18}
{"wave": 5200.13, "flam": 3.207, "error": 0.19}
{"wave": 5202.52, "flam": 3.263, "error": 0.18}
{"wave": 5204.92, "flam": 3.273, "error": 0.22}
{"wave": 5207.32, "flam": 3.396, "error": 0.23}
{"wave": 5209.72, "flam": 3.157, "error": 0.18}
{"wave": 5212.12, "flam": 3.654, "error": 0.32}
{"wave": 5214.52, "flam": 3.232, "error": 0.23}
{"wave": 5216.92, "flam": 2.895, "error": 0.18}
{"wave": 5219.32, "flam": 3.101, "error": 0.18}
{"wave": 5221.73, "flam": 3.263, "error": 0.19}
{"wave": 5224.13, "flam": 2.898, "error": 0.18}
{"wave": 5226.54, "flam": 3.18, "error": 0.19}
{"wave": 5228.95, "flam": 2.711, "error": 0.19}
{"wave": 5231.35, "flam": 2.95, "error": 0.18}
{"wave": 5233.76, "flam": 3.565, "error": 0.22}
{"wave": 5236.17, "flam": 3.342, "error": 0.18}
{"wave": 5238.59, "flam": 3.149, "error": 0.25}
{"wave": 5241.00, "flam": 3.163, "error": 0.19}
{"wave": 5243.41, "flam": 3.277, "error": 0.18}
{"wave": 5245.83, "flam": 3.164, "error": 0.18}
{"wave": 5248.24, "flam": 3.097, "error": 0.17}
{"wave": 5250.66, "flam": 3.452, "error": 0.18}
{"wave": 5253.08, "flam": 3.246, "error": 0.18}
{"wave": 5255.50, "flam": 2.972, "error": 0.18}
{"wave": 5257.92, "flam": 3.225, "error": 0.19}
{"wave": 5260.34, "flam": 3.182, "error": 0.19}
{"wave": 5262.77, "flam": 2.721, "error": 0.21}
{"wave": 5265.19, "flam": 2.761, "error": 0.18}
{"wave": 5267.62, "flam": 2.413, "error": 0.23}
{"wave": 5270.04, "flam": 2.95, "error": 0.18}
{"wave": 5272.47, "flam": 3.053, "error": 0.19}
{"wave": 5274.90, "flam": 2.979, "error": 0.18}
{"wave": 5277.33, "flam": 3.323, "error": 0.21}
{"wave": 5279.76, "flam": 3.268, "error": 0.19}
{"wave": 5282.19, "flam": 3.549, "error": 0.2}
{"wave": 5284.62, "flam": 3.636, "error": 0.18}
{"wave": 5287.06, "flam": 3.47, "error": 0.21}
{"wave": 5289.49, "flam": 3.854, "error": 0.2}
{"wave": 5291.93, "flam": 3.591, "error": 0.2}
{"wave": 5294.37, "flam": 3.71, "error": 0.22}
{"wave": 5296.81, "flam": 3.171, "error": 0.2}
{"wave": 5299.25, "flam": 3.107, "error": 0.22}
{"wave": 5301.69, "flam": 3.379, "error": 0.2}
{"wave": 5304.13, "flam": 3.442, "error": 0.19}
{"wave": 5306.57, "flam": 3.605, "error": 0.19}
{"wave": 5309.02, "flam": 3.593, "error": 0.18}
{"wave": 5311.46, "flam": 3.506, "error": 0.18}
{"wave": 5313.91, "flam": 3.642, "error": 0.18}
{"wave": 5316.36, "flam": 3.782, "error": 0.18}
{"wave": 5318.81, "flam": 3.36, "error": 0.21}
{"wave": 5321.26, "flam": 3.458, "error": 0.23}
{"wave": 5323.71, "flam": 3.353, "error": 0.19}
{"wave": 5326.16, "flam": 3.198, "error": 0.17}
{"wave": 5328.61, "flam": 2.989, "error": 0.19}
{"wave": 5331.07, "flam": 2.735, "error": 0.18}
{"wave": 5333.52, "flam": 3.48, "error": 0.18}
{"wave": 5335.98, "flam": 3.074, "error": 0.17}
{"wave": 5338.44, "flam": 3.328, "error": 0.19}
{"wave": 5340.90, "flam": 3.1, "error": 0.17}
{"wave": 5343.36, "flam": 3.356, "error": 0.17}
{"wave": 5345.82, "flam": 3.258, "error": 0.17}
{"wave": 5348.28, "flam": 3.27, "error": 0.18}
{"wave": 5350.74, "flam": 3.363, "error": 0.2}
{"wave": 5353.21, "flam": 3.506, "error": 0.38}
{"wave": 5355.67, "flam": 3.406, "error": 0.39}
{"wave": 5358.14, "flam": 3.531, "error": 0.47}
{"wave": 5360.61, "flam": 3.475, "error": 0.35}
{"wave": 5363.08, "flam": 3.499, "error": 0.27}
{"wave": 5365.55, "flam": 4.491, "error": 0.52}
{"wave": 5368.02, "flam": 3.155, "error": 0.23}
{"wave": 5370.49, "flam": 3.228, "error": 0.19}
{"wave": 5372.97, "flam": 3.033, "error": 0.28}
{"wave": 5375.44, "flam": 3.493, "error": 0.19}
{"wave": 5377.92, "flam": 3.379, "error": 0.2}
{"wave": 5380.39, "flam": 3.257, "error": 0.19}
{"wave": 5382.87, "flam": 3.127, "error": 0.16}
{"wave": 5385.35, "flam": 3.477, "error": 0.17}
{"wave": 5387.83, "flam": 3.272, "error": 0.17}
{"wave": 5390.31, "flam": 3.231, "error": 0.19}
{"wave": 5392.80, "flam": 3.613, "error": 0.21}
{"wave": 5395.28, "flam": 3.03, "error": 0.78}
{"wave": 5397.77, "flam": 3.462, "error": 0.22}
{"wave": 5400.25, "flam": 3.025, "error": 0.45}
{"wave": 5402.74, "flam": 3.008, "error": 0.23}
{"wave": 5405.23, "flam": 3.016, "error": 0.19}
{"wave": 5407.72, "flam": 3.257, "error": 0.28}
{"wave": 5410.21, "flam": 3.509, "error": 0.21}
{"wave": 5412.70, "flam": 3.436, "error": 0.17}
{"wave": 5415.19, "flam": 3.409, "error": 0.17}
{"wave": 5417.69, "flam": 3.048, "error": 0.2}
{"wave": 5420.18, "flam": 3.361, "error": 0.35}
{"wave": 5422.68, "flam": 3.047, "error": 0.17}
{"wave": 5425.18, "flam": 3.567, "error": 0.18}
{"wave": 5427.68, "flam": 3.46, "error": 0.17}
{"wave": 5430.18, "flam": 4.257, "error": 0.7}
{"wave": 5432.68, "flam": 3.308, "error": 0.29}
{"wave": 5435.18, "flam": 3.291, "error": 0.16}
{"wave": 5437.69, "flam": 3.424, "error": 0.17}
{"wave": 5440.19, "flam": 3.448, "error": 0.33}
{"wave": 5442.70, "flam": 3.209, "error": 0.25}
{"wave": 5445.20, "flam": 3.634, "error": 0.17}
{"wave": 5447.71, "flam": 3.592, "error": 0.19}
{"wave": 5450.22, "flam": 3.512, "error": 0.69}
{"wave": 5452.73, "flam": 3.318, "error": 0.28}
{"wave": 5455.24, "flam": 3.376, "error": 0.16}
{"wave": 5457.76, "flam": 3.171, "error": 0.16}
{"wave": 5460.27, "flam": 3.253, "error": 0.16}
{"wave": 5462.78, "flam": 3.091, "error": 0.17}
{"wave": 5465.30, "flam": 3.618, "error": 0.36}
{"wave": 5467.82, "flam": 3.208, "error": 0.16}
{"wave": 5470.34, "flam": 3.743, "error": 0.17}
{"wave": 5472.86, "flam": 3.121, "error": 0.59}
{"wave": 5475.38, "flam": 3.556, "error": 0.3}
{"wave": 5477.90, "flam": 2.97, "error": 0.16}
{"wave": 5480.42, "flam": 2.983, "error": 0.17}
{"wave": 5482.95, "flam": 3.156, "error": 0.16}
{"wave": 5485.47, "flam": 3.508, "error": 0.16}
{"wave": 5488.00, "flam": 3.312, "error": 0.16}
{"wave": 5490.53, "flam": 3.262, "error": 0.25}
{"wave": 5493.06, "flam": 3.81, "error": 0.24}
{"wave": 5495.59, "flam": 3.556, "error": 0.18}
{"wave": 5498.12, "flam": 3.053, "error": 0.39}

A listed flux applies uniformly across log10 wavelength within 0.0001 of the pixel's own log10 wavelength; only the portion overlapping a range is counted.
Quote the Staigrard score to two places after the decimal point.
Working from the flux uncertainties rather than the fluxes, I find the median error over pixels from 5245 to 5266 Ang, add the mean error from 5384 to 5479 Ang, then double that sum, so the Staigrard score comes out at 0.89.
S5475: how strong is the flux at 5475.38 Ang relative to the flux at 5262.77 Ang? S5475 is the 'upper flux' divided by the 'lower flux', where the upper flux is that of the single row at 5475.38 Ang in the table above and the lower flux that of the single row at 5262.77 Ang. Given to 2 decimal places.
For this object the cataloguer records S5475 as 1.31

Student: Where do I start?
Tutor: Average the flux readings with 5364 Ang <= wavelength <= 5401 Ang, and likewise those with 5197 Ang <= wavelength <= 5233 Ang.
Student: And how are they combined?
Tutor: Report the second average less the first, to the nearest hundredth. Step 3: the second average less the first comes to -0.19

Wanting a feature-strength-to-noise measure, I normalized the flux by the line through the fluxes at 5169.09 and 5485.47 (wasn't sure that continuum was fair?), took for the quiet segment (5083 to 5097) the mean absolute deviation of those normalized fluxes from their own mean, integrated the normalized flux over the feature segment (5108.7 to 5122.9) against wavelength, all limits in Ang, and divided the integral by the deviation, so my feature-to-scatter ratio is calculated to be 130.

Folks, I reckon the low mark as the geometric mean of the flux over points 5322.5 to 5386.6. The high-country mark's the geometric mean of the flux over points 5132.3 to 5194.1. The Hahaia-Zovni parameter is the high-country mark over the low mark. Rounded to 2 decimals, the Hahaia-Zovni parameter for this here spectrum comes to 0.89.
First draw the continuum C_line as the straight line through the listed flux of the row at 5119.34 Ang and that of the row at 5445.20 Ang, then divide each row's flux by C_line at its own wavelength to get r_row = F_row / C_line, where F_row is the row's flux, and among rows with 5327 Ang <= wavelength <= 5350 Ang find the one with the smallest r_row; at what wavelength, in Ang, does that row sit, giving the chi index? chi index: 5331.07 Ang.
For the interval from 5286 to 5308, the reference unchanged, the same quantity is 5299.25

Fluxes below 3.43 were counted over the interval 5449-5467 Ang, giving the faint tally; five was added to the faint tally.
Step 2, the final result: 10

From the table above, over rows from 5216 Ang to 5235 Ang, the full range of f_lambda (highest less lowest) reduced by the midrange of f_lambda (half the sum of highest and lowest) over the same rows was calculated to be -2.3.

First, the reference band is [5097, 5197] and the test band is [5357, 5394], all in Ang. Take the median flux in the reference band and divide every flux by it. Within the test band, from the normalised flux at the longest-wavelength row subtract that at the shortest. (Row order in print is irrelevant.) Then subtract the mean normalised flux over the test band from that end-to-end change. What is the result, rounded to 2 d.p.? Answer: -1.09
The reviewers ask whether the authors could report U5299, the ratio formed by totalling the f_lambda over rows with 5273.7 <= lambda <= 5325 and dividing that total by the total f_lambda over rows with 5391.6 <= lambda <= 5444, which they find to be 1.04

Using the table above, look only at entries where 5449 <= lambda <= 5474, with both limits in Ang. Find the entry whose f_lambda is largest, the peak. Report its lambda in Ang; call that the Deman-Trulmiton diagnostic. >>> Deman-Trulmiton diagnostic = 5470.34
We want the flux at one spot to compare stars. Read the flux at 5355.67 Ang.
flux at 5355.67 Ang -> 3.406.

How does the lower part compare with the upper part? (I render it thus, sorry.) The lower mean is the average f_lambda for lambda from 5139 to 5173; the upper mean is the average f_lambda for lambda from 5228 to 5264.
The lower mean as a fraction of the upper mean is 0.94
